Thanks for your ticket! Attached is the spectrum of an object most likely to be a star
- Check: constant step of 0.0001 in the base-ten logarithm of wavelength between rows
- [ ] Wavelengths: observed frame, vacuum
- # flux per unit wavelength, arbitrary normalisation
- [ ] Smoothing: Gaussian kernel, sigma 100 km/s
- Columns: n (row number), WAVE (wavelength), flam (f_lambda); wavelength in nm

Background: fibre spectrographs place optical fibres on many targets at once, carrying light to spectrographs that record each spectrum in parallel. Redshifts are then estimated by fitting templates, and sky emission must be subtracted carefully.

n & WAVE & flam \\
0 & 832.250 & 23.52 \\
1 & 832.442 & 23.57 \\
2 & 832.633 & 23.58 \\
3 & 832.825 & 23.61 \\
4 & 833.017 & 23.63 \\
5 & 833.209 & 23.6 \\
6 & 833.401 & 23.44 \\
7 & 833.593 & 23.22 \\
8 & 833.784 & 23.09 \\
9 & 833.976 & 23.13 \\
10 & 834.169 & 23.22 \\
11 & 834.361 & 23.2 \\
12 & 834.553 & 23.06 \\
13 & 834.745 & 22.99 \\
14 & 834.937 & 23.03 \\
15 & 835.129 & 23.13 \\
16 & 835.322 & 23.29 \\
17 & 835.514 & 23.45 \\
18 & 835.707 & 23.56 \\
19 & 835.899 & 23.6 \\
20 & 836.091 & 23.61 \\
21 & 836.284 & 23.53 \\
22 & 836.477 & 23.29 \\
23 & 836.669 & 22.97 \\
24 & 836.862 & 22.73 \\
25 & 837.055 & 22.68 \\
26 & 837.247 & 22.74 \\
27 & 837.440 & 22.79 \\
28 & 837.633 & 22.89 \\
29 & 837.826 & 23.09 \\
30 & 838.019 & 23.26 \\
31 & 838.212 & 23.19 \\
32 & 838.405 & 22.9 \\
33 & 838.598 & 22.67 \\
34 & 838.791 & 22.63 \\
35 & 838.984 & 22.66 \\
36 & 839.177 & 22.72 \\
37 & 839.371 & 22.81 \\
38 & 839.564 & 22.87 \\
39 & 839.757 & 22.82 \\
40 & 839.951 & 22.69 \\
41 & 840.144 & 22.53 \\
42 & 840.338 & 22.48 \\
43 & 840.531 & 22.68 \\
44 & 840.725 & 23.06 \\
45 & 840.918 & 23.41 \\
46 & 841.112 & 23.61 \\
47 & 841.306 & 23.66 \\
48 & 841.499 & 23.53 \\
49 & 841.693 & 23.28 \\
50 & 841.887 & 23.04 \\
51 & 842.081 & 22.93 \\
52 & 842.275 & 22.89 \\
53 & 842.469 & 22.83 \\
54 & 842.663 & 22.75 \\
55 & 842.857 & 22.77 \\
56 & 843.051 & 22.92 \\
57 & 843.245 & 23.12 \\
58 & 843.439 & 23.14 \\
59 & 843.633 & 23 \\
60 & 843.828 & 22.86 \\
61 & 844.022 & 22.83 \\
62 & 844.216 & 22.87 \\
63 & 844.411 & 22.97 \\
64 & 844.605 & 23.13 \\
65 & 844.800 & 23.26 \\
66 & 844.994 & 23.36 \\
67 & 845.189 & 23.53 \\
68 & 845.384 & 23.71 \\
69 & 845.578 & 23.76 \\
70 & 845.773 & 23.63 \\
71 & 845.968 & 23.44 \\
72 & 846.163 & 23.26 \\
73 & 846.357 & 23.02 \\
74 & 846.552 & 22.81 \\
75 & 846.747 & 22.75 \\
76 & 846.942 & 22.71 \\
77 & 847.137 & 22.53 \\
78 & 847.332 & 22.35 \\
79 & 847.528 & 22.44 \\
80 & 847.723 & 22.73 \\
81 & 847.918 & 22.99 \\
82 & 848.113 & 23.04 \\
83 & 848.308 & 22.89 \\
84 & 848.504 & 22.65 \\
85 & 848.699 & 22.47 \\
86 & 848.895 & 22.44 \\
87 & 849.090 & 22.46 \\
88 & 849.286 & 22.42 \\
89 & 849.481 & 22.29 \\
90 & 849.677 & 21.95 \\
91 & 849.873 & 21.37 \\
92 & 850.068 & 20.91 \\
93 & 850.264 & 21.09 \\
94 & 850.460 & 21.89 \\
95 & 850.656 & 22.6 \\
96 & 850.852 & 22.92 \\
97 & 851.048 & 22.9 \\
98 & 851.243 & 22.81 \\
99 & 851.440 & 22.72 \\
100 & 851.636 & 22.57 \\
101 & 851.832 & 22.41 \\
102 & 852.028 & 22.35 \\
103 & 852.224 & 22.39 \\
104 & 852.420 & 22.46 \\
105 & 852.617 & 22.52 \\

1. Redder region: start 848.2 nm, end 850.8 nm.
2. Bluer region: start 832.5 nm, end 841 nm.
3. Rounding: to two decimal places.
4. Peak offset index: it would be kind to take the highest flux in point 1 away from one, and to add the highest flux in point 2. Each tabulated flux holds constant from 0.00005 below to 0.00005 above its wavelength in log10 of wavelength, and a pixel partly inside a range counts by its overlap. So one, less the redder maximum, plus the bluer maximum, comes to 1.74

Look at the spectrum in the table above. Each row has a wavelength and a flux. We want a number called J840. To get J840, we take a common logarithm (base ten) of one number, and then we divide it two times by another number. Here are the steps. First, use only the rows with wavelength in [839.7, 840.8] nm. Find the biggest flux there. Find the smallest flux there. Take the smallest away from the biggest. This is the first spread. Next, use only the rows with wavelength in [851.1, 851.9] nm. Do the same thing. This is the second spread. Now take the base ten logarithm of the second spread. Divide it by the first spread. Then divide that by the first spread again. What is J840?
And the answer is -1.2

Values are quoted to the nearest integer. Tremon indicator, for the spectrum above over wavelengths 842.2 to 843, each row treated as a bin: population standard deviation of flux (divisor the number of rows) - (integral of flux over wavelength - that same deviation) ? -18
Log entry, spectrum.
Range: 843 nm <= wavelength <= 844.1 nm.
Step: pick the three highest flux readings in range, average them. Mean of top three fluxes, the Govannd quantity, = 23.1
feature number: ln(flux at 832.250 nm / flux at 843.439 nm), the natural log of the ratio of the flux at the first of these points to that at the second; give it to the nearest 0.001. 0.016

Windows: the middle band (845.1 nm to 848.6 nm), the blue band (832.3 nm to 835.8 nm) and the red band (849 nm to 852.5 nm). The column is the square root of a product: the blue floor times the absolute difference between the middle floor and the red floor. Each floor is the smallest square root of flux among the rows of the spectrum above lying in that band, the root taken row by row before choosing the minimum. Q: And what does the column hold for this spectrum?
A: 0.86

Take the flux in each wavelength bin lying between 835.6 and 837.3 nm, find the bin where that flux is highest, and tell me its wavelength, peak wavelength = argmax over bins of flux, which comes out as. 836.091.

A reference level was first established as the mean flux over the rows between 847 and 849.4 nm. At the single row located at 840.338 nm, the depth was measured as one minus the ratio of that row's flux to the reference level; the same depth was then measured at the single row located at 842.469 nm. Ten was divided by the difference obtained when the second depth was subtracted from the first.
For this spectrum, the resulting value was 646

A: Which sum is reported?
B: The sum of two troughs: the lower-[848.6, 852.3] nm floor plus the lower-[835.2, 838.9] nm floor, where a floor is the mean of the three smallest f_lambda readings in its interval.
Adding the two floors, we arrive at 43.8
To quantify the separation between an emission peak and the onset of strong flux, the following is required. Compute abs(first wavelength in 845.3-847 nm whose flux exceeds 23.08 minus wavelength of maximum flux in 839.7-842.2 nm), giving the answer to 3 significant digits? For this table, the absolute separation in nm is 4.08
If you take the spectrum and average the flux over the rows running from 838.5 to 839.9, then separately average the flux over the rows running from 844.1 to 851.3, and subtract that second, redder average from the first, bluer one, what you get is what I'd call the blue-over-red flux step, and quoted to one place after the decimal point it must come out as 0.0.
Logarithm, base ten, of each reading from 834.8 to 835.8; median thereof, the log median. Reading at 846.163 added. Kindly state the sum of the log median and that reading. 24.6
